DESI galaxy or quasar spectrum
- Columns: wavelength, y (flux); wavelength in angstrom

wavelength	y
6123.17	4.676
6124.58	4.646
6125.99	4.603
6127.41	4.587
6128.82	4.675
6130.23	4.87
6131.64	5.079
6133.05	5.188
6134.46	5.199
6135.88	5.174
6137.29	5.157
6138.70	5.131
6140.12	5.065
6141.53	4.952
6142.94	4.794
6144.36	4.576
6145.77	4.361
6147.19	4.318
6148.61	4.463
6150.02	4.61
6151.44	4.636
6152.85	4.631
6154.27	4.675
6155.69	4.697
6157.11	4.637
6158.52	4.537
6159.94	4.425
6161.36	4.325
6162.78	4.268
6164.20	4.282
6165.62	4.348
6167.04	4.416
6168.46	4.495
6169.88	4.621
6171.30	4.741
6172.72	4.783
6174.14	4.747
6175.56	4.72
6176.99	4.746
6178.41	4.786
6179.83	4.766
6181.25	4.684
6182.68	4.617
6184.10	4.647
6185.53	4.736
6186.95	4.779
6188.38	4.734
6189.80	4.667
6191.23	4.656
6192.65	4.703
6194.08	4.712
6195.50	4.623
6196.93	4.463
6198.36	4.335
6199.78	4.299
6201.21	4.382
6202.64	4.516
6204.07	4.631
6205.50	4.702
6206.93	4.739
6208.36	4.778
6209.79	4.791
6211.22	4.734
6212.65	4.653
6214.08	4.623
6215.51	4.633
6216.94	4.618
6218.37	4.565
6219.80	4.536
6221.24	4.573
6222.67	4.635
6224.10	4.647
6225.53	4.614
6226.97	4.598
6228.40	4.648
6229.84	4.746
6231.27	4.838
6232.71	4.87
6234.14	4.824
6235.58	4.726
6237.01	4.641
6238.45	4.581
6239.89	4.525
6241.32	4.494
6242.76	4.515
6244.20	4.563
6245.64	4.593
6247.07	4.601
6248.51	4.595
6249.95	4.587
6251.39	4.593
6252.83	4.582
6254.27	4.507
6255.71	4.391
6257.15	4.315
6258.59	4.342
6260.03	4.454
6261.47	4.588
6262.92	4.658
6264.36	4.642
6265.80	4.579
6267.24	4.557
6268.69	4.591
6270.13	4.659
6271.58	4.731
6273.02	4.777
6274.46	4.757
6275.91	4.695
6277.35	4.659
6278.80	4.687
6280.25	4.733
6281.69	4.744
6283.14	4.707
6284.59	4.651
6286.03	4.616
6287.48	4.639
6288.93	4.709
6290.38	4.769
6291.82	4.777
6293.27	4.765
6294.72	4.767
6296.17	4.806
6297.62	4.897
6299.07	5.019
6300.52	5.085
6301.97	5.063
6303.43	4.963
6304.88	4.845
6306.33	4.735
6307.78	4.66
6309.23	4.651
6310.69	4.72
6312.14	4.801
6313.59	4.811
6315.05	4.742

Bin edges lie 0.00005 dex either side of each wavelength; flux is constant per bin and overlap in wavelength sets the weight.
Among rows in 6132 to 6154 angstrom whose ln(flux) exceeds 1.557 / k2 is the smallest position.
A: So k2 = 6133.05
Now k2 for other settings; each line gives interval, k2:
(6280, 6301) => 6290.38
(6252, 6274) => 6273.02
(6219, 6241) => 6229.84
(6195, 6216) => 6208.36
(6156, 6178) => 6172.72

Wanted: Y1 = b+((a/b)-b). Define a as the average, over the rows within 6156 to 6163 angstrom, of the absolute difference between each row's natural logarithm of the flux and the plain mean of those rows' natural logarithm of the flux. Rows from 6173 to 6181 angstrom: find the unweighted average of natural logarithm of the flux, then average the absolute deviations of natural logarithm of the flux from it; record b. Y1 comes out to 6.9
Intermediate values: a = 0.0267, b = 0.004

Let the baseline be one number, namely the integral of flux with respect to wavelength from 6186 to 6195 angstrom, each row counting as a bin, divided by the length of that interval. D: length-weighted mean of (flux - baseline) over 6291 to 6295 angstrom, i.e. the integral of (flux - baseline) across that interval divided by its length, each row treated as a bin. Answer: 0.06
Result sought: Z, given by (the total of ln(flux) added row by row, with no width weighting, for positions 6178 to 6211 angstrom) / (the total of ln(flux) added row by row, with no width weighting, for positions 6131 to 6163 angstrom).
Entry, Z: 0.99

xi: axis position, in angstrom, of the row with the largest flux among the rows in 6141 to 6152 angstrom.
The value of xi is 6141.53 angstrom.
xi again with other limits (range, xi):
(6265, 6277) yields 6273.02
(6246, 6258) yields 6247.07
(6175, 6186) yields 6178.41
